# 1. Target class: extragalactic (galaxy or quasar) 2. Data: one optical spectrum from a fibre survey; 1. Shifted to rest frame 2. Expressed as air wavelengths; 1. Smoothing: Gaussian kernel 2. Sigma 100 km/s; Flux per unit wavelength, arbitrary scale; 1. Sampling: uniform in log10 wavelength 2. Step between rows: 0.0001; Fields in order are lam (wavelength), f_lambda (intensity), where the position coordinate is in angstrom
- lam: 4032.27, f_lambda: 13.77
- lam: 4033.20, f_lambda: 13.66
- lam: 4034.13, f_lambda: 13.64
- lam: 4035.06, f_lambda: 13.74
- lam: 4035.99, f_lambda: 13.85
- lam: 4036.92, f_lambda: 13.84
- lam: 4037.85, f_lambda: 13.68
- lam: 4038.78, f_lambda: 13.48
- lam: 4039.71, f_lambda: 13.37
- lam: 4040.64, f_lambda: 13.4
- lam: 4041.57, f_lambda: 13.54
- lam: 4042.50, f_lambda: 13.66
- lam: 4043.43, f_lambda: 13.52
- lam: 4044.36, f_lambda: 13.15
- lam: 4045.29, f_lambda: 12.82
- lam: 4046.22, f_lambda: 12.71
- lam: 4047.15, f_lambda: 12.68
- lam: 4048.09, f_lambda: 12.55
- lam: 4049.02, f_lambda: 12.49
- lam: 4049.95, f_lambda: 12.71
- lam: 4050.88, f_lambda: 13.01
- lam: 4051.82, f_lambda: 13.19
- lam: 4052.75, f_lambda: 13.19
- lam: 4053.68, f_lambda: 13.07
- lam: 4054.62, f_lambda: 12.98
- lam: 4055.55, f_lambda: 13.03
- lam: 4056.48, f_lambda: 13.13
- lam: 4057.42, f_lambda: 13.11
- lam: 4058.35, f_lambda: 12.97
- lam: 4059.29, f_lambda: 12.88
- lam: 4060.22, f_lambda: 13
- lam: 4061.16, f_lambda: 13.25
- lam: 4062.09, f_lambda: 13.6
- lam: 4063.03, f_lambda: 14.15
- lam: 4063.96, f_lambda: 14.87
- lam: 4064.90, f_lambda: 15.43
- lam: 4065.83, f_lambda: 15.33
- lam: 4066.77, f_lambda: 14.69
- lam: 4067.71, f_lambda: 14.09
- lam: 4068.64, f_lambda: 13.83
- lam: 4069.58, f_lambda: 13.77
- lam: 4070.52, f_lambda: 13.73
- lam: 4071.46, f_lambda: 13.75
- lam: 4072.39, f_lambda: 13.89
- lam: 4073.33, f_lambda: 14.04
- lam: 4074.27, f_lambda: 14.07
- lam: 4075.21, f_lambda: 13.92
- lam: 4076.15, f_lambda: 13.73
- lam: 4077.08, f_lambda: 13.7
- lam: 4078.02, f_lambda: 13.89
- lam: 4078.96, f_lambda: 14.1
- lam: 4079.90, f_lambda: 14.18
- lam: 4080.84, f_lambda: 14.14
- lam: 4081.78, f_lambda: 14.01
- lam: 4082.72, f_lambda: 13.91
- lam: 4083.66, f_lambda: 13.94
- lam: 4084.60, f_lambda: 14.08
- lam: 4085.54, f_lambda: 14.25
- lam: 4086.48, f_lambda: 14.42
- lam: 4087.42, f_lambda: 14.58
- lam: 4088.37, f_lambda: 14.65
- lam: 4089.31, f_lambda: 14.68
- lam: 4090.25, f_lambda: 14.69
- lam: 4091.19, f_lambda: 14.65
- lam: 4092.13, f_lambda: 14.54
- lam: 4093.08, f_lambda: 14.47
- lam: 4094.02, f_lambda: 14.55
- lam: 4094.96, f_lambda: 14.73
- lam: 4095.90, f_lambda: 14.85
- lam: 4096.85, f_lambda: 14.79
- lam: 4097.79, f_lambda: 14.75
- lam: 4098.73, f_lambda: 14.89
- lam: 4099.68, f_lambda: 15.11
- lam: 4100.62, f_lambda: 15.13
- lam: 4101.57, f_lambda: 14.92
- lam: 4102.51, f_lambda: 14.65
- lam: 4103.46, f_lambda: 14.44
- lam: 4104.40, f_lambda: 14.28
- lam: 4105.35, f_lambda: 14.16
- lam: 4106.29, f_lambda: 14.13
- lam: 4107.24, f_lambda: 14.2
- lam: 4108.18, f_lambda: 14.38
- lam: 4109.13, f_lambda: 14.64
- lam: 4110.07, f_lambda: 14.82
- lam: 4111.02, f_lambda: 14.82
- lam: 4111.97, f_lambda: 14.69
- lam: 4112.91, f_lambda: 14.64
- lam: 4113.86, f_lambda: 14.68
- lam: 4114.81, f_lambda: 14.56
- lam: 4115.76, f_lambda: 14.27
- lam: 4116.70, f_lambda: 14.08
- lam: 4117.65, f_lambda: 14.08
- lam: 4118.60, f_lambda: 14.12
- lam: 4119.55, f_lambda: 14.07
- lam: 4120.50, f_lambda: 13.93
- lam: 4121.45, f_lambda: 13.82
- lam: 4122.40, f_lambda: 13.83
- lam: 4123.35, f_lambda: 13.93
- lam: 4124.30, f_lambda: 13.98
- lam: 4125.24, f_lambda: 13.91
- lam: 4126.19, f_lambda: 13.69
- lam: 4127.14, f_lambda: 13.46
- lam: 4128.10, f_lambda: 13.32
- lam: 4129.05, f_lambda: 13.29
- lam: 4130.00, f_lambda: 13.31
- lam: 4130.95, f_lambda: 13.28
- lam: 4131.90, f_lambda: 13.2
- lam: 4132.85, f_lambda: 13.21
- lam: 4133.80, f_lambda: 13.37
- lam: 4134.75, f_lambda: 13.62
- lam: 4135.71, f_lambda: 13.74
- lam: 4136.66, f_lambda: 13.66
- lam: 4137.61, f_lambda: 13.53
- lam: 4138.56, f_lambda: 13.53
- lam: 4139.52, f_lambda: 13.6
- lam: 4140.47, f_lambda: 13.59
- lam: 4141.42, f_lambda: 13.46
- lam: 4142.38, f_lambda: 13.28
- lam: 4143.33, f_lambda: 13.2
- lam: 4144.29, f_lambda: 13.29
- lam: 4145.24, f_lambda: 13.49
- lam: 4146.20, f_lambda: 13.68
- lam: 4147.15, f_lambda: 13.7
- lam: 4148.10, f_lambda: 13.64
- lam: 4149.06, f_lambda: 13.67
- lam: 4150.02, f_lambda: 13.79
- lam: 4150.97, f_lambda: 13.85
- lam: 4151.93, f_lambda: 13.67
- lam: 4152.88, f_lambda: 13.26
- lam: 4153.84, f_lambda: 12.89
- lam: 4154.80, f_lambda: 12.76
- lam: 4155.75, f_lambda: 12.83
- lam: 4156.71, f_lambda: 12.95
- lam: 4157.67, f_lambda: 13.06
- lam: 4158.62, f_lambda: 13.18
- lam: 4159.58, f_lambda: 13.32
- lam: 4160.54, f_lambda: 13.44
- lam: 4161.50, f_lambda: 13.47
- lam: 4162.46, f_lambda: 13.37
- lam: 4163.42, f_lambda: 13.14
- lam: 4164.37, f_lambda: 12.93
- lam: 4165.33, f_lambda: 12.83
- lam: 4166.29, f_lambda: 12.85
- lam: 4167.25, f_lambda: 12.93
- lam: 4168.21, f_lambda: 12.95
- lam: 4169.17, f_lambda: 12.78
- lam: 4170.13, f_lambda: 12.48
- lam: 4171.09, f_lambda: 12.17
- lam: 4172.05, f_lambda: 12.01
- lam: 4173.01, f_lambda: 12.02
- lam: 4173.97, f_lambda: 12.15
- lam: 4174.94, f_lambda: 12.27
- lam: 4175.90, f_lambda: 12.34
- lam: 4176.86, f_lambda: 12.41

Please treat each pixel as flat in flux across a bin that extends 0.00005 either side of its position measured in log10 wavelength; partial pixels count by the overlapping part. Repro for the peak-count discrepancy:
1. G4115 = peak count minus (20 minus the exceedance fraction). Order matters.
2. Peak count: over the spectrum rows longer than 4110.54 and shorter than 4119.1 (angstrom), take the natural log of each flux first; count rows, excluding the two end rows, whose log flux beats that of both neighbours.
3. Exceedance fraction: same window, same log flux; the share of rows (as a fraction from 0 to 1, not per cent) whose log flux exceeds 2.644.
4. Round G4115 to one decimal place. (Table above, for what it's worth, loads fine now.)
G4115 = -18.0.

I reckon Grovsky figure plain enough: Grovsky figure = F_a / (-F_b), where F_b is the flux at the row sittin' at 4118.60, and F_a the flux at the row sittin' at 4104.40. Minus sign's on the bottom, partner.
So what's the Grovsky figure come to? -1.01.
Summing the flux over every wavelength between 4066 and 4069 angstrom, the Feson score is 43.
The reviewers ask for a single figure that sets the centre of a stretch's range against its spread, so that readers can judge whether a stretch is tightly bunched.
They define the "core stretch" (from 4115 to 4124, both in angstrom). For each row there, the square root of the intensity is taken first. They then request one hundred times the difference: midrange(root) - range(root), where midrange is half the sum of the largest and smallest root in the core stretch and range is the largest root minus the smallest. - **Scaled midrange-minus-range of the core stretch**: 369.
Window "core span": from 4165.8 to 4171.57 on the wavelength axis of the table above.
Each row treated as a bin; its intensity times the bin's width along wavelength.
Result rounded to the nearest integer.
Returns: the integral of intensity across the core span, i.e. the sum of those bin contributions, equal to 73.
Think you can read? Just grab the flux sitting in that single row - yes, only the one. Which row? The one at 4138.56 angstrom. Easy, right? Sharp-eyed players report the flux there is 13.53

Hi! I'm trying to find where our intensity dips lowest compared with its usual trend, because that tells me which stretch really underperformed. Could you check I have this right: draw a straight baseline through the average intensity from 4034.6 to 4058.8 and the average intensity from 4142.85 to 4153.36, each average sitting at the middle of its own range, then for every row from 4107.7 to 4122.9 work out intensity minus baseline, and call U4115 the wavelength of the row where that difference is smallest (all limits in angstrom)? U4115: 4121.45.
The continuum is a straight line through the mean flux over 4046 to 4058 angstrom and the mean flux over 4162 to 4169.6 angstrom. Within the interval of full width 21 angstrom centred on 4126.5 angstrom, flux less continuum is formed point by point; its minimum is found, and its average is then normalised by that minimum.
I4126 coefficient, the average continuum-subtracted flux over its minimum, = 3.0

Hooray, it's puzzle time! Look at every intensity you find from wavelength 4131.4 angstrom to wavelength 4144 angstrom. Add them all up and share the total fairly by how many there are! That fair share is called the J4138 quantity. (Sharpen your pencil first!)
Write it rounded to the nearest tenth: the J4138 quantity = 13.5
